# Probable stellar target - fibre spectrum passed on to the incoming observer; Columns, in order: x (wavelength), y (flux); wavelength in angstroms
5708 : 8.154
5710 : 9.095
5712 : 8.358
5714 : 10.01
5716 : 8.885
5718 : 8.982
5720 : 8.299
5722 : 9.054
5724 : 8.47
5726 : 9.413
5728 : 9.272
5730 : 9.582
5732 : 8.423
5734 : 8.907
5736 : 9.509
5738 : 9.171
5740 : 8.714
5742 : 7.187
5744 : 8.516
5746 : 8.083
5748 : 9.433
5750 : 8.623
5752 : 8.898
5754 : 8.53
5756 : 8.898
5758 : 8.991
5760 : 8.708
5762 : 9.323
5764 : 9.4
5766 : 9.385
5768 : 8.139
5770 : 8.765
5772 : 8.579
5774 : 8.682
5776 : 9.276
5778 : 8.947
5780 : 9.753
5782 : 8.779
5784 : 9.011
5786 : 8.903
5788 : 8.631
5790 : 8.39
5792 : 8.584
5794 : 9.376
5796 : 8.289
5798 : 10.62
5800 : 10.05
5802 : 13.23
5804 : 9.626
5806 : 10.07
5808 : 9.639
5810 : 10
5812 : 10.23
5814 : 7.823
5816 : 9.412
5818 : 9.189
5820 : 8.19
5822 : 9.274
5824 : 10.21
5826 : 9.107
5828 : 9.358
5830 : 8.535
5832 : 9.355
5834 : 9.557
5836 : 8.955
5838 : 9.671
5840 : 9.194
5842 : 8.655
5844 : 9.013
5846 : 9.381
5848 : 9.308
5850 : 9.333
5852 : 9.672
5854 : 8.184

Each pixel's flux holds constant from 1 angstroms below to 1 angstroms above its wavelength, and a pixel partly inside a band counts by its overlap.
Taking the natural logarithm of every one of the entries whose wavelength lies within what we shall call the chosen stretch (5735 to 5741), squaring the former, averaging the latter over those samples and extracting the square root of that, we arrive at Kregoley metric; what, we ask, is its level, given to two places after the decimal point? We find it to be 2.21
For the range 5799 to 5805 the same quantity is 2.39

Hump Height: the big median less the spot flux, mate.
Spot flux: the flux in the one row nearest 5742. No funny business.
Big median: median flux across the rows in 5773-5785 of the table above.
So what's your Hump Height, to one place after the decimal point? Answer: 1.8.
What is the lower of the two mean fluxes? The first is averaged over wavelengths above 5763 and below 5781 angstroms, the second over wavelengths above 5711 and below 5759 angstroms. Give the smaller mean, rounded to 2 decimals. 8.84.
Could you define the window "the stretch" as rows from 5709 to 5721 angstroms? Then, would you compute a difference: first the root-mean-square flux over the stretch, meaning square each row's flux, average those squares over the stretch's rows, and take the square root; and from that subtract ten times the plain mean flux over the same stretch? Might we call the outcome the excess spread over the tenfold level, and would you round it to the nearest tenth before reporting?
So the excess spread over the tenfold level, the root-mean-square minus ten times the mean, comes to -80.4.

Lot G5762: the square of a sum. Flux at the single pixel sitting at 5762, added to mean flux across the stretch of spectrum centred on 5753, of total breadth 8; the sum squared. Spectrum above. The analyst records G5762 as 326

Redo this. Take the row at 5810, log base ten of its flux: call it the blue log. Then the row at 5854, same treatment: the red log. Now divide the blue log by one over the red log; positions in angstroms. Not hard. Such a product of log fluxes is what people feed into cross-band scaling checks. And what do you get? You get 0.913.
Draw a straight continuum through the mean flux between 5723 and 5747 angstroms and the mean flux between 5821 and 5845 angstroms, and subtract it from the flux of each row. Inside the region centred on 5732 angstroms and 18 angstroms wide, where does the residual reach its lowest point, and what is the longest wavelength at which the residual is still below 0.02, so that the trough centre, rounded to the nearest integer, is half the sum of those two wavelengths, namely 5736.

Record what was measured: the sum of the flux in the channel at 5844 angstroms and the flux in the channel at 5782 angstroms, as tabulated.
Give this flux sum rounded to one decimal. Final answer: 17.8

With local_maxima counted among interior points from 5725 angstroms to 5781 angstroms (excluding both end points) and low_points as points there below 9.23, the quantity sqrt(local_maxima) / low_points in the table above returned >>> 0.167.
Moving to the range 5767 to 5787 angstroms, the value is 0.250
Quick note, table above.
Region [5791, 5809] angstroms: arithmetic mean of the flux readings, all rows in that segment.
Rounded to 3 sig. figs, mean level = 9.94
